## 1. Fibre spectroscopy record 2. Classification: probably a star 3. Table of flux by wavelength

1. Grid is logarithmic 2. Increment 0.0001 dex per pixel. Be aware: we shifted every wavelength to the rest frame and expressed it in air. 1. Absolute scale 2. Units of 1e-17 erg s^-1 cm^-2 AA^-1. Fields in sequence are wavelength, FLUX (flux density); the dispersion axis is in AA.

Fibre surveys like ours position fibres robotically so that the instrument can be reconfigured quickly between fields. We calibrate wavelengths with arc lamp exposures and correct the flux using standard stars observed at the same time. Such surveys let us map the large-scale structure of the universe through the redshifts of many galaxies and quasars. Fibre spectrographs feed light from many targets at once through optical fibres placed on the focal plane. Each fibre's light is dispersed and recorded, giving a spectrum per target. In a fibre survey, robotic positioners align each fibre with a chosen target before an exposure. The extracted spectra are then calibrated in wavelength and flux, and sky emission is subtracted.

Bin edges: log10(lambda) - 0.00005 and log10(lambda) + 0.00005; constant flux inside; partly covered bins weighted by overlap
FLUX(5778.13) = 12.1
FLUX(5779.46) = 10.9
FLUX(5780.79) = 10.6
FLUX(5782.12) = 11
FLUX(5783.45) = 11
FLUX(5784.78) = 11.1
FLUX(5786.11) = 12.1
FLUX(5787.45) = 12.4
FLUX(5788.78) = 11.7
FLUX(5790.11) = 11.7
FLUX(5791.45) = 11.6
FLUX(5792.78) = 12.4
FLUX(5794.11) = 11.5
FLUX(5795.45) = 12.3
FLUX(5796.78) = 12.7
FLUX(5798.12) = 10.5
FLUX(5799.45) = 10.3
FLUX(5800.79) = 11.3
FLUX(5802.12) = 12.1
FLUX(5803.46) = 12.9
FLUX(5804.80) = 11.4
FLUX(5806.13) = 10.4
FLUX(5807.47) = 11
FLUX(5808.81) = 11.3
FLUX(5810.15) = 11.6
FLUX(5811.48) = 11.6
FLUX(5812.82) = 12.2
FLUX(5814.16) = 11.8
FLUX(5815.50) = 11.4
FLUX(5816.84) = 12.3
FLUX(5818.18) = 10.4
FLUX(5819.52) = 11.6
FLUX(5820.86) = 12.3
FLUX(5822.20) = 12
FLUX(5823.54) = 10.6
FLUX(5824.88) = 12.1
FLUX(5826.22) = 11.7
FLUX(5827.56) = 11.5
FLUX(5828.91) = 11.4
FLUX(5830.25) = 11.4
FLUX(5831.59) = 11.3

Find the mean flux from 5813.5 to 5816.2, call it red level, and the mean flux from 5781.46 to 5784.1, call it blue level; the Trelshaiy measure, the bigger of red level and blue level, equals 11.6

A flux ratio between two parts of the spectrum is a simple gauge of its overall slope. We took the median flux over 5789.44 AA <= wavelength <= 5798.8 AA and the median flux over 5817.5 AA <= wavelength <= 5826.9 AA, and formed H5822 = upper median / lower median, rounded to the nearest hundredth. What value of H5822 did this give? 1.00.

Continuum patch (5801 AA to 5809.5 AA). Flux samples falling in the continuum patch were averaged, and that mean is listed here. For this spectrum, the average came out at 11.5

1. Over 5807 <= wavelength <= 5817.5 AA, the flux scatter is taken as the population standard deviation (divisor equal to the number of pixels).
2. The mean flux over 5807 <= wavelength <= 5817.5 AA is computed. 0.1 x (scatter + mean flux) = 1.21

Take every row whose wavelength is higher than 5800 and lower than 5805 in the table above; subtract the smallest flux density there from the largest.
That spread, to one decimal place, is 1.6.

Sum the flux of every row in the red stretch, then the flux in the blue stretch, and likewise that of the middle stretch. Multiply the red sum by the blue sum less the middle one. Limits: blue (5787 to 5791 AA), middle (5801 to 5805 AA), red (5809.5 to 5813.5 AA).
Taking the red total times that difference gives -21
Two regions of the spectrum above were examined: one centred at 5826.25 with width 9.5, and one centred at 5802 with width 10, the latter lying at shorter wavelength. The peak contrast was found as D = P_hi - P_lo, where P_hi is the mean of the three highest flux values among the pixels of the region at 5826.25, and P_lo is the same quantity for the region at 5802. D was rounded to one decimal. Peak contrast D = -0.2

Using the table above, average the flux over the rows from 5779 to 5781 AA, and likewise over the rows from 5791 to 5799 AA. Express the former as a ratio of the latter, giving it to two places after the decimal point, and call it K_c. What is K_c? 0.91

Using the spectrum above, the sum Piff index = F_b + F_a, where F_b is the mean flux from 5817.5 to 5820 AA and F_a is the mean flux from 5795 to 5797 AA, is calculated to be 23.5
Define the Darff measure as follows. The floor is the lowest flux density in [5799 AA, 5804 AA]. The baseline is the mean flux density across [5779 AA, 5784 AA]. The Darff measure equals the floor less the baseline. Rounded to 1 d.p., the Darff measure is -0.6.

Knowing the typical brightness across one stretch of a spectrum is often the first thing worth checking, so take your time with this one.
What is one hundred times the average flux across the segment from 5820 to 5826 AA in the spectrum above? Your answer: 1175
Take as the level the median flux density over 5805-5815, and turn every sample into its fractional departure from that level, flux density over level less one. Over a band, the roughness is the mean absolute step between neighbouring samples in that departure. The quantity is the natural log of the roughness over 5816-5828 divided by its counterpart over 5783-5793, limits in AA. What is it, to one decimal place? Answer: 0.8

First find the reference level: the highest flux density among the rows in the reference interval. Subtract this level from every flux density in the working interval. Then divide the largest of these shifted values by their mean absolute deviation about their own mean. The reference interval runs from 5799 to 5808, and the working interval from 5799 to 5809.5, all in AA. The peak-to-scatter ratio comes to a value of 0.0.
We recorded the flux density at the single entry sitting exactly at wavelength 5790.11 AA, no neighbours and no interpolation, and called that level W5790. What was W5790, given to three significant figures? 11.7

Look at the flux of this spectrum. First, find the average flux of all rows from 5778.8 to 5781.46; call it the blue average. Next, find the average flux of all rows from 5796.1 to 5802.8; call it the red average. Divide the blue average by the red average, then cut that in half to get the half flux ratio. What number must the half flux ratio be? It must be 0.472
